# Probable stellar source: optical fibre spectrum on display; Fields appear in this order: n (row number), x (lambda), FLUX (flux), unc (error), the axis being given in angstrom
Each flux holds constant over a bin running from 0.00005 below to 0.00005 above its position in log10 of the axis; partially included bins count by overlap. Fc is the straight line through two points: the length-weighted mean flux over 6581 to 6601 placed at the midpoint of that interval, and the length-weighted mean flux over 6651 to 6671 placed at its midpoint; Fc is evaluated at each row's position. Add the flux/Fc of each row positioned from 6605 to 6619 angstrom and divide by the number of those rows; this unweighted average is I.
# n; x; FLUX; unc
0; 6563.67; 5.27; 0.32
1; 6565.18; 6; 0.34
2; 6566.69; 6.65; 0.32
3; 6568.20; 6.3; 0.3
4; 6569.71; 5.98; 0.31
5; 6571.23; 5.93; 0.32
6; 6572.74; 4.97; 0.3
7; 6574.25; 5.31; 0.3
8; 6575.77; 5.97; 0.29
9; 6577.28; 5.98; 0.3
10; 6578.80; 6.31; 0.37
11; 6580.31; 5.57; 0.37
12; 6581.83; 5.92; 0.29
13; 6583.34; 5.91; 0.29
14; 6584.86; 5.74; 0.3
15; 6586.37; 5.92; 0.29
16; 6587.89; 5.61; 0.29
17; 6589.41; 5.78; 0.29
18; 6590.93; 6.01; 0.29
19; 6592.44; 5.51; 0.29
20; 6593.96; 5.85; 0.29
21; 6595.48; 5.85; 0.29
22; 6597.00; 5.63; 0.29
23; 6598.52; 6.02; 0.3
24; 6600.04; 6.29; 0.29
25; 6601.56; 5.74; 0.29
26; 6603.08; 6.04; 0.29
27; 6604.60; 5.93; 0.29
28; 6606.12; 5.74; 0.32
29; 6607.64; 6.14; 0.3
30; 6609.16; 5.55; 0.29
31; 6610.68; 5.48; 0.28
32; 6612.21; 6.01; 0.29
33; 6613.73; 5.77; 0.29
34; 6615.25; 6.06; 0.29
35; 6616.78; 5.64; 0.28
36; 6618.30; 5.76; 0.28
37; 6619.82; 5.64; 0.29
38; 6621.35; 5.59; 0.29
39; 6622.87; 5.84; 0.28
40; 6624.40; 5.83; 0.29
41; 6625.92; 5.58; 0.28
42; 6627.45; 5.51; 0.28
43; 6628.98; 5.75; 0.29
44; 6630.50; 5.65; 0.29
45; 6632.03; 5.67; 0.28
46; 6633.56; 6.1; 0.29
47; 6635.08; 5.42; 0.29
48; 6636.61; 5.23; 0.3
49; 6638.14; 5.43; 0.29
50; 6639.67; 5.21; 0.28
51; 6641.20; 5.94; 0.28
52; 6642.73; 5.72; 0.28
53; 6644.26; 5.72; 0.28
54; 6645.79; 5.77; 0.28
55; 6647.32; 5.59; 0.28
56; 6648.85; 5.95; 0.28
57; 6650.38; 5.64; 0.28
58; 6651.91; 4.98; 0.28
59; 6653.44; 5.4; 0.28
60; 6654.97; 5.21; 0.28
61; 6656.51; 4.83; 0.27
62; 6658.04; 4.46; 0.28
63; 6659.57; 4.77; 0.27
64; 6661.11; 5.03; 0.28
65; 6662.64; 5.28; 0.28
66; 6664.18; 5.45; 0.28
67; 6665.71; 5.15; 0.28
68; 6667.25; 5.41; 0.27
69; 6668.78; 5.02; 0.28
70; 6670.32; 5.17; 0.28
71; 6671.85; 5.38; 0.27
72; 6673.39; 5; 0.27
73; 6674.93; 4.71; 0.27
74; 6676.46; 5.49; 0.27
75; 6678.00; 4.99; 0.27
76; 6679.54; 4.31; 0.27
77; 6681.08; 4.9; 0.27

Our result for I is 1.03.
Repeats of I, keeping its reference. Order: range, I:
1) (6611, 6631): 1.04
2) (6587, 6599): 0.99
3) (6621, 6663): 1.03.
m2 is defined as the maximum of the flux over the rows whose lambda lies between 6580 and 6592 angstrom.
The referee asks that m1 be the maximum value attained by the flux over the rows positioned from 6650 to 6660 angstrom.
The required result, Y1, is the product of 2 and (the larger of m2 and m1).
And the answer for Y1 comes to 12.0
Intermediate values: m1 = 5.64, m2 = 6.01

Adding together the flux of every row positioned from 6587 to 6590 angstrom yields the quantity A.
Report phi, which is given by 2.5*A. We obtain 28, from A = 11.4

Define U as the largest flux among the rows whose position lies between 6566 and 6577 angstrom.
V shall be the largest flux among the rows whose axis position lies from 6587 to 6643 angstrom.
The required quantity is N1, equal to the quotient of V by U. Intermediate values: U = 6.65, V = 6.29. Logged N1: 0.95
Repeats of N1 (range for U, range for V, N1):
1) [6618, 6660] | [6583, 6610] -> 1.03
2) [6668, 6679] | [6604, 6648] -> 1.12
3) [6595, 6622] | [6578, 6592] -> 1.00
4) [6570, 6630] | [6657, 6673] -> 0.86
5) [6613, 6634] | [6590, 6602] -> 1.03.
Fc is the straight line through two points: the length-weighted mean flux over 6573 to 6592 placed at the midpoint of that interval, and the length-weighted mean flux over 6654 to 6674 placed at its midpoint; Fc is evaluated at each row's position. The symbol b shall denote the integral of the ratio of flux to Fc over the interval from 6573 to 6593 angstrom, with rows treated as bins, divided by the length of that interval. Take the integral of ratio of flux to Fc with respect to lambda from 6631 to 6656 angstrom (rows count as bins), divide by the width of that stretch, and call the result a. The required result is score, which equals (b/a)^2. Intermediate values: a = 1.05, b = 1.00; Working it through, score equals 0.90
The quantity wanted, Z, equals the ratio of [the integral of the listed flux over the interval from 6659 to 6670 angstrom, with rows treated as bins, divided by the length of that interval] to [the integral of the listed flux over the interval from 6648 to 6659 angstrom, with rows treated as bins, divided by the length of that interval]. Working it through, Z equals 0.99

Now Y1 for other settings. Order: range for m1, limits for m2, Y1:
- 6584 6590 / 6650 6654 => 11.8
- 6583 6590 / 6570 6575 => 11.9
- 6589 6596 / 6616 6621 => 12.0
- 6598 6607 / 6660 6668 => 12.6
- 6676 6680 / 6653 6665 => 11.0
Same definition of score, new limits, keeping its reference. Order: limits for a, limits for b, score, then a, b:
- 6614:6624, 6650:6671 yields 0.91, 1.05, 1.00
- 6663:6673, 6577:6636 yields 1.00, 1.04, 1.04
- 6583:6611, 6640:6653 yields 1.10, 1.03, 1.08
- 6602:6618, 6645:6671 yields 0.95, 1.05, 1.02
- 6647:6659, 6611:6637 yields 1.08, 1.01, 1.05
